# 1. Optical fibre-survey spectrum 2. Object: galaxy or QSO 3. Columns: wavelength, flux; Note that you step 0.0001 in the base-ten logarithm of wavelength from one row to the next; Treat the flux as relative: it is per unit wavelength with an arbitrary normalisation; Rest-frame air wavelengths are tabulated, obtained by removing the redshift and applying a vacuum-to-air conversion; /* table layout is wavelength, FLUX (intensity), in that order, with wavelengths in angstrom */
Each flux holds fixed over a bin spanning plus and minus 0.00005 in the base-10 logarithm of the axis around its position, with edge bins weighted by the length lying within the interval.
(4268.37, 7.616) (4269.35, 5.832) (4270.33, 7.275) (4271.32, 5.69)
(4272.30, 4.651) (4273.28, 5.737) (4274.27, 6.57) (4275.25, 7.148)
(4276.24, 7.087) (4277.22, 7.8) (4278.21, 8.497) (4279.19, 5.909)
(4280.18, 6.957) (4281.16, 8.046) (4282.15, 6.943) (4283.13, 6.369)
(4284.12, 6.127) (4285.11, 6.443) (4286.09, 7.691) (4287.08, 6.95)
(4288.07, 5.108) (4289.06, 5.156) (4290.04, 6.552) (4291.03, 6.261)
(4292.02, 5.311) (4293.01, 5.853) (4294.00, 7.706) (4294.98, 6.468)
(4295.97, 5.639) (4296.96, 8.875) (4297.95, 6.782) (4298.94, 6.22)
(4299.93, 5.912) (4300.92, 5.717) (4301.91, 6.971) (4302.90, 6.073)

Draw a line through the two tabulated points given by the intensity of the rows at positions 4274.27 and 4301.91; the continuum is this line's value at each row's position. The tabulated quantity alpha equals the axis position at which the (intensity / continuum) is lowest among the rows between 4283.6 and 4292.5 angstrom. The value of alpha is 4288.07 angstrom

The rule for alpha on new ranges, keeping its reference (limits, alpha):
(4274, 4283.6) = 4279.19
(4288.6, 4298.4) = 4289.06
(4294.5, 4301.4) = 4295.97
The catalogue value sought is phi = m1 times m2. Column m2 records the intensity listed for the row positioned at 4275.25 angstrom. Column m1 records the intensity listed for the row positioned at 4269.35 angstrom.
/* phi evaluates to 41.7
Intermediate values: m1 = 5.832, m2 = 7.148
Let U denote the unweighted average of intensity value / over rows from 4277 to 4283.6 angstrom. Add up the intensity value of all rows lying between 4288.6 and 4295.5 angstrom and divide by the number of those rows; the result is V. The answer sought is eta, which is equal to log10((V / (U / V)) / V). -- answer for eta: -0.07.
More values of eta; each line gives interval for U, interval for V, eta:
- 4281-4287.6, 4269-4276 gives -0.05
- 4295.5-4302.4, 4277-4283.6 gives 0.04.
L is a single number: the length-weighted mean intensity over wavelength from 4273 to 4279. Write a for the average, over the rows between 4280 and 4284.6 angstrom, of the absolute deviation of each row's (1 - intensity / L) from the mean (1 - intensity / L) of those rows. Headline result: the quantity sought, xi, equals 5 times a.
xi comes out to 0.36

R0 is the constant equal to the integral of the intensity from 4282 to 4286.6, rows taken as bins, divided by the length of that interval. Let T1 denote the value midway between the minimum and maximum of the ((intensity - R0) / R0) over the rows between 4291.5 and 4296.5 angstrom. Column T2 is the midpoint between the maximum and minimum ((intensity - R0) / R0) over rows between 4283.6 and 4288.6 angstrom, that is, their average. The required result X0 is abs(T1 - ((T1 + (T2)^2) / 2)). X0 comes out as 0.015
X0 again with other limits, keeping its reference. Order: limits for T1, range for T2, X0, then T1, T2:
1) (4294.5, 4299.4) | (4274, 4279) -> 0.034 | 0.083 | 0.12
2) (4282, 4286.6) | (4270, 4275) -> 0.009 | 0.031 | -0.11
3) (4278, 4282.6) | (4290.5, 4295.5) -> 0.037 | 0.075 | -0.03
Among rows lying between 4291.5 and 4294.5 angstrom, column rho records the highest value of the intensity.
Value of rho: 7.706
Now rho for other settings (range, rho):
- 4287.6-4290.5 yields 6.552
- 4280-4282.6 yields 8.046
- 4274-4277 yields 7.148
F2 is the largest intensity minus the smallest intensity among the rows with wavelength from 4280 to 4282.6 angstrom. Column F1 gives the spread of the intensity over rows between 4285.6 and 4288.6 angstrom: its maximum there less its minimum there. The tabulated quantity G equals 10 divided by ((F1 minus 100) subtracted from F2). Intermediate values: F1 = 2.6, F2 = 1.1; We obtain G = 0.102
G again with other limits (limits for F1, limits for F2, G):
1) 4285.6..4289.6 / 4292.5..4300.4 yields 0.099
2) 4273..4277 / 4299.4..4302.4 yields 0.100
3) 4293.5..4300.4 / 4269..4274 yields 0.101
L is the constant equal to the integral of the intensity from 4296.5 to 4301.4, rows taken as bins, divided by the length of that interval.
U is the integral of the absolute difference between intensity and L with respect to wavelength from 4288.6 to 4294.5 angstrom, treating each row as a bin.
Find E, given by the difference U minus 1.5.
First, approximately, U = 5.2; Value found 3.7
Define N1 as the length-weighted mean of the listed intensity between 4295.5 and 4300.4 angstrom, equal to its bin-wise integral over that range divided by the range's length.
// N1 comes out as 6.7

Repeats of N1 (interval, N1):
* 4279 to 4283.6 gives 6.9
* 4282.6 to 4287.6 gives 6.7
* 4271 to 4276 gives 6.0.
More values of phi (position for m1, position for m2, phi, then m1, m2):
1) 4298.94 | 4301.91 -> 43.4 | 6.22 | 6.971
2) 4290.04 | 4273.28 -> 37.6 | 6.552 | 5.737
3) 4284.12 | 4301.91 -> 42.7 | 6.127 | 6.971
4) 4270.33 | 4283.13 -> 46.3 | 7.275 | 6.369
